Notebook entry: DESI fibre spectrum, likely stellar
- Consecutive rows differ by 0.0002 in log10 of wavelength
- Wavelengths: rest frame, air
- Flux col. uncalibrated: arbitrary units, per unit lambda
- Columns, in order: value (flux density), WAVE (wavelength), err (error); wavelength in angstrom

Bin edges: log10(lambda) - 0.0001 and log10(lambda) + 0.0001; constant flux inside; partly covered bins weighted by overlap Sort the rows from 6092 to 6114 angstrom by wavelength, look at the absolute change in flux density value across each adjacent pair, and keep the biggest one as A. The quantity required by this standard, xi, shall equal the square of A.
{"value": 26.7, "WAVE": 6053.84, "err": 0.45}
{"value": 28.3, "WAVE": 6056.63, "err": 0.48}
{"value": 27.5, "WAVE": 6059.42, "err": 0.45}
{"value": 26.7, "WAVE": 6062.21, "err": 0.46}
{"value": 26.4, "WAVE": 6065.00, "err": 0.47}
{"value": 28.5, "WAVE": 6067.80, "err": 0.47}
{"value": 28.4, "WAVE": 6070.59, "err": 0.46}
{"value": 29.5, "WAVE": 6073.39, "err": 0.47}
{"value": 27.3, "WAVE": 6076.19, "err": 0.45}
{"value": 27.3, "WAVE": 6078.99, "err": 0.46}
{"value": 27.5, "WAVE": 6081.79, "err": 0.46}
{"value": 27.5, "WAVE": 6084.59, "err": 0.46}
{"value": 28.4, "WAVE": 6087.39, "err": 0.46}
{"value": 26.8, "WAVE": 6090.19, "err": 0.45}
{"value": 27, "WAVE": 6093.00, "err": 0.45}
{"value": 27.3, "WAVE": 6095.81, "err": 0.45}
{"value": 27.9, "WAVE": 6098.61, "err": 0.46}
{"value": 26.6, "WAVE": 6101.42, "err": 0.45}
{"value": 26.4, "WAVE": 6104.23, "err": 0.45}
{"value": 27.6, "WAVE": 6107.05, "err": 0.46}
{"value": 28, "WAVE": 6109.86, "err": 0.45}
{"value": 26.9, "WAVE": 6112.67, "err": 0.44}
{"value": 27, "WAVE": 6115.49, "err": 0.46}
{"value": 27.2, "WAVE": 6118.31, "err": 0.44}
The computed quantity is 1.7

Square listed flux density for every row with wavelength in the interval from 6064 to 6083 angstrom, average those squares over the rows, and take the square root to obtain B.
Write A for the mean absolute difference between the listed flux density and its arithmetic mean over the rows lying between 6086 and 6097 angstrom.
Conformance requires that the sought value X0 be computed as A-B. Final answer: -27.3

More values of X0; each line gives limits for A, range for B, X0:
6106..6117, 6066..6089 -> -27.6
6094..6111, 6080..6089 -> -27.3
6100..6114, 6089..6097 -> -26.5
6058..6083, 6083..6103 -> -26.6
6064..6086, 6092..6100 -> -26.7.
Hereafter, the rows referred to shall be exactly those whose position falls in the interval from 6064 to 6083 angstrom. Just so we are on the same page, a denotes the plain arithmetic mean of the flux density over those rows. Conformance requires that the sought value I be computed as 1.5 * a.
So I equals 41.8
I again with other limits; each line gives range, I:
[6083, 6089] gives 41.9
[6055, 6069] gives 41.2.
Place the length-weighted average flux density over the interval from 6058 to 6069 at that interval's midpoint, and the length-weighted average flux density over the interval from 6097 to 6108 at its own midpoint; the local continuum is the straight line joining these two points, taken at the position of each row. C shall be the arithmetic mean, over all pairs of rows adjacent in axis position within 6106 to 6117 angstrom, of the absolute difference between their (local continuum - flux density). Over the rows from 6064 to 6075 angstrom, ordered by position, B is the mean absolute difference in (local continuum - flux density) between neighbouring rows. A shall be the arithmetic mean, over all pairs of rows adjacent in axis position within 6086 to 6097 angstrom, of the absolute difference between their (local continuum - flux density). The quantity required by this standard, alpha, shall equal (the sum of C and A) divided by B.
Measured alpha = 1.1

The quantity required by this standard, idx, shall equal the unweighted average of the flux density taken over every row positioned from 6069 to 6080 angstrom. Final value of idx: 28.1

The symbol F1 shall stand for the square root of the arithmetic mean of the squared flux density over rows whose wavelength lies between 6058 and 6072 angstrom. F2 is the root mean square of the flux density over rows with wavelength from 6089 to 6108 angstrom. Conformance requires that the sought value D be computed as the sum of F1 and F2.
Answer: 54.6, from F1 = 27.51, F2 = 27.1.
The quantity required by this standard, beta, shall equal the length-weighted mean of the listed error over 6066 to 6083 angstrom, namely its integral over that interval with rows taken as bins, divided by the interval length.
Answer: 0.462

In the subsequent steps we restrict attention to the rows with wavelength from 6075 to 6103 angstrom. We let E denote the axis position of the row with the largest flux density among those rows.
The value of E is 6087.39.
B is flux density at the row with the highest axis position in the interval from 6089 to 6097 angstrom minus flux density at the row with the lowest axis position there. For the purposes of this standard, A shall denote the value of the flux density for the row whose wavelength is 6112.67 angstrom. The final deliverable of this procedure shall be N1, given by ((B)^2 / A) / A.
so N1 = 0.0003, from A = 26.9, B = 0.5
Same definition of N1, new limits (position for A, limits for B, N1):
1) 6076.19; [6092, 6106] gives 0.0005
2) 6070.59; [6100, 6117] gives 0.0002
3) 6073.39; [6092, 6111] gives 0.0011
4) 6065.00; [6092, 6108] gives 0.0005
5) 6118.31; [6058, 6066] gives 0.0016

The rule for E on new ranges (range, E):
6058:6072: 6067.80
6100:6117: 6109.86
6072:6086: 6073.39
